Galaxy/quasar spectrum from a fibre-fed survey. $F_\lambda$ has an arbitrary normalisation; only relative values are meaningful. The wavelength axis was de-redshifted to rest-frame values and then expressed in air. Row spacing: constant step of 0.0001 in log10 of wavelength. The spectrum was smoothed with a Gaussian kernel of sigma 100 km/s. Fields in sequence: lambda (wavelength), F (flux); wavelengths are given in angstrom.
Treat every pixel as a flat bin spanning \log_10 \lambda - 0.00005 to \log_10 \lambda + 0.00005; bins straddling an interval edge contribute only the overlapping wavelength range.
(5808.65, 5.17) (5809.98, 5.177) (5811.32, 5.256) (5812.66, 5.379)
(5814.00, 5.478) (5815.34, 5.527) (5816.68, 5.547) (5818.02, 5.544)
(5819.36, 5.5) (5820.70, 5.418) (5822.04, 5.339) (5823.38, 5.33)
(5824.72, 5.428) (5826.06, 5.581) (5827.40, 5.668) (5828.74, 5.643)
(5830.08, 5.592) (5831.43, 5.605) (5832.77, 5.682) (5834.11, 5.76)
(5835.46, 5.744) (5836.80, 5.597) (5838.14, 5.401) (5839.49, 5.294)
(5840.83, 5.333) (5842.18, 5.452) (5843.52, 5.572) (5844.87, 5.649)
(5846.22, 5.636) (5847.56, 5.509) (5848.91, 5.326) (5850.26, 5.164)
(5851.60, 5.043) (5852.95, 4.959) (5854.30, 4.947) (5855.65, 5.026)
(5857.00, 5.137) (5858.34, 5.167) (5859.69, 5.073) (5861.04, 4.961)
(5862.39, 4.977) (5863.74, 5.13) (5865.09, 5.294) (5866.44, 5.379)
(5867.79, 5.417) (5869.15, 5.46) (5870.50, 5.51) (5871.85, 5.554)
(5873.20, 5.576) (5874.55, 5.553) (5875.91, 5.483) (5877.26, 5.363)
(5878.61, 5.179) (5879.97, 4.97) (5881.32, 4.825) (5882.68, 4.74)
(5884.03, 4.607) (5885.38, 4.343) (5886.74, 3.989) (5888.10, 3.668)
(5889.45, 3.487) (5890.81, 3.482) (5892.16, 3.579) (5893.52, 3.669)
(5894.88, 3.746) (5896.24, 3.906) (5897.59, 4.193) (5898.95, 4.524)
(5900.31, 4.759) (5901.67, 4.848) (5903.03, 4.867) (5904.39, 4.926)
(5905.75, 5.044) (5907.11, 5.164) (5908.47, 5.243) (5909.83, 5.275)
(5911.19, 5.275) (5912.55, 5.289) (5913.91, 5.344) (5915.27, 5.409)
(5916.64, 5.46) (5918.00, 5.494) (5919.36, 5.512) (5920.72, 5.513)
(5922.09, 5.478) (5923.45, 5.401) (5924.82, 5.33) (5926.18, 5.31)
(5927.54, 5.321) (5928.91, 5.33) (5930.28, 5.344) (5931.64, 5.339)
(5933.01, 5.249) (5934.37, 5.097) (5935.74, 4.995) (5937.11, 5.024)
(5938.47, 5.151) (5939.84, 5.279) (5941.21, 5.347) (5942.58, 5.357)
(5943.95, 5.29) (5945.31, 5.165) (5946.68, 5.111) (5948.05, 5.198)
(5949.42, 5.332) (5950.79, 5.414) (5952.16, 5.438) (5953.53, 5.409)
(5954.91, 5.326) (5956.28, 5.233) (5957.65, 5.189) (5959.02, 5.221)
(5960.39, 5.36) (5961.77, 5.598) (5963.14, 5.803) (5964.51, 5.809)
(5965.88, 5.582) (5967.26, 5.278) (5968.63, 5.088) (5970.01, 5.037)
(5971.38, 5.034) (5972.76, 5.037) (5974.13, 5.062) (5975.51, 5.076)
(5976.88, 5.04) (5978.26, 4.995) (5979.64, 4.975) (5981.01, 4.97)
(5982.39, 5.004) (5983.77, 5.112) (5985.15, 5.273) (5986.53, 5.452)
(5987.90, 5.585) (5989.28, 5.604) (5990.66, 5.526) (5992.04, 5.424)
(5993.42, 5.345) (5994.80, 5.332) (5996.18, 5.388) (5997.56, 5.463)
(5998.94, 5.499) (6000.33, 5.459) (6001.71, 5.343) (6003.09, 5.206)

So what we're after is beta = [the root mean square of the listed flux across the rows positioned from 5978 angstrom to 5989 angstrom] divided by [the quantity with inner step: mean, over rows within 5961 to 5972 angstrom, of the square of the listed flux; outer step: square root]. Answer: 0.96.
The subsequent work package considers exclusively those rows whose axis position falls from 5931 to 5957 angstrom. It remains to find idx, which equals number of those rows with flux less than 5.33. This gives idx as 12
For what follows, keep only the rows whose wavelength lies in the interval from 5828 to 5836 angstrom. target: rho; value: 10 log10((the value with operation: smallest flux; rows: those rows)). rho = 7.48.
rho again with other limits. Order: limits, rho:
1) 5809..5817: 7.14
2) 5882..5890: 5.42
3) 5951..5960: 7.15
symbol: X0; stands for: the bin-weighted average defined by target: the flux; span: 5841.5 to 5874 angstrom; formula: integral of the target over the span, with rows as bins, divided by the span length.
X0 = 5.289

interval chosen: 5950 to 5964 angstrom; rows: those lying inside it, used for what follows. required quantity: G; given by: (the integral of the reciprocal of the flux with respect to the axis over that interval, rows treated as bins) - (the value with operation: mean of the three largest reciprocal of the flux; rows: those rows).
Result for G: 2.40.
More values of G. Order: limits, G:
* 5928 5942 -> 2.48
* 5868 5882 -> 2.42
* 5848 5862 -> 2.55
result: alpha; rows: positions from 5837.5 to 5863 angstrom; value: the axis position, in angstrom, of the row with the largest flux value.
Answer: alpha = 5844.87 angstrom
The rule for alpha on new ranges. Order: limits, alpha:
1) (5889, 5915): 5913.91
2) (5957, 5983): 5964.51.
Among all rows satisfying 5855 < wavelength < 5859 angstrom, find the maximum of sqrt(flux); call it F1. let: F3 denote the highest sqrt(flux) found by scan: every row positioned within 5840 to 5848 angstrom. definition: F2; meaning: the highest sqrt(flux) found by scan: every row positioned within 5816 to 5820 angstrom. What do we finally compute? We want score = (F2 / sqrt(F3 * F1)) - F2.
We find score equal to -1.34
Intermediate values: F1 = 2.273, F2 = 2.36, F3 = 2.377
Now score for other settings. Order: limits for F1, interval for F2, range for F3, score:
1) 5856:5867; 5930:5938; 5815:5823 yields -1.32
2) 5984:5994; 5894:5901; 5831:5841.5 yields -1.27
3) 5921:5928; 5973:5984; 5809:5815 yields -1.29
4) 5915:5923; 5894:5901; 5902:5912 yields -1.24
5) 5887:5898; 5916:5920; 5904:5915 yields -1.27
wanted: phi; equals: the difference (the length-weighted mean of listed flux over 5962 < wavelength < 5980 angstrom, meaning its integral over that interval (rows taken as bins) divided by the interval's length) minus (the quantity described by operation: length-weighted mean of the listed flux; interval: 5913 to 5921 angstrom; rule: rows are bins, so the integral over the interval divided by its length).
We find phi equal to -0.2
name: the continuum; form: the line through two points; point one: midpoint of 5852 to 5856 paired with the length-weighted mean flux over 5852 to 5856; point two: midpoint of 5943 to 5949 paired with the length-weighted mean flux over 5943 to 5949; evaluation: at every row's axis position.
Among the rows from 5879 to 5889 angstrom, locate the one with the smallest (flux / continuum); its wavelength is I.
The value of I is 5888.10 angstrom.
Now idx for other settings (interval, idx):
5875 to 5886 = 6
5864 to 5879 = 2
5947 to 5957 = 3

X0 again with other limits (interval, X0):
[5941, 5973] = 5.322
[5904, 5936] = 5.305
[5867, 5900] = 4.620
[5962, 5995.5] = 5.274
